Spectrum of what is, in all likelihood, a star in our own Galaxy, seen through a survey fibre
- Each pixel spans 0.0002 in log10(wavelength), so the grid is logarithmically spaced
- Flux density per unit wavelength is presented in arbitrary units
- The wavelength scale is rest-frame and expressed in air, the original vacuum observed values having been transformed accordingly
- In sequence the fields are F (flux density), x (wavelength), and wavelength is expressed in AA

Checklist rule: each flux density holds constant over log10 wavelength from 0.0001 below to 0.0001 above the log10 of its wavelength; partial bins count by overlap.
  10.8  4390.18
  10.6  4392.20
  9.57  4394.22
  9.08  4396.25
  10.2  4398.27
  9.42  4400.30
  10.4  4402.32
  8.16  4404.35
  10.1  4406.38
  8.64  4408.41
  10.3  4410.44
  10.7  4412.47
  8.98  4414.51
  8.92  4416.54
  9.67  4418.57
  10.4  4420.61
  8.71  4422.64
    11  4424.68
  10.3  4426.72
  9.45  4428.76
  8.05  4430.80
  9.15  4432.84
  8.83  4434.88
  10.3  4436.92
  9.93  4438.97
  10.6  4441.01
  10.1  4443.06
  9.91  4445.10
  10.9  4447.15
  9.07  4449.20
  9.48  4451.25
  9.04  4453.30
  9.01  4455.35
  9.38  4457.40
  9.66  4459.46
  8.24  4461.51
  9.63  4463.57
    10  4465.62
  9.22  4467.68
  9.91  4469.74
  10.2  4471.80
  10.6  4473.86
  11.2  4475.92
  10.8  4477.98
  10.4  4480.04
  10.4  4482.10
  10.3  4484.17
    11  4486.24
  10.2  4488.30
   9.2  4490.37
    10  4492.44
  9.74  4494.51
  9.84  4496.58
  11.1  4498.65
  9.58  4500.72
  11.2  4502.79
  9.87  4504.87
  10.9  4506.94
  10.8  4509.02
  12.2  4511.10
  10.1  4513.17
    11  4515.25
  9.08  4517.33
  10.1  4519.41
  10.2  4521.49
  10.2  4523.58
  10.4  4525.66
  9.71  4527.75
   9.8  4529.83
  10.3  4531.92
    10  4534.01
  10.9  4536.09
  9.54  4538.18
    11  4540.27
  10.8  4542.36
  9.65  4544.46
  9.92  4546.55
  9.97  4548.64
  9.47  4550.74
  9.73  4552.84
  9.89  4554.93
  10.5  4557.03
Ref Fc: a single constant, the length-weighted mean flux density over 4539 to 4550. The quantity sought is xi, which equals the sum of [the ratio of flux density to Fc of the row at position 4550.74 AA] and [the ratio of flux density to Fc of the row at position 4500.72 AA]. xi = 1.86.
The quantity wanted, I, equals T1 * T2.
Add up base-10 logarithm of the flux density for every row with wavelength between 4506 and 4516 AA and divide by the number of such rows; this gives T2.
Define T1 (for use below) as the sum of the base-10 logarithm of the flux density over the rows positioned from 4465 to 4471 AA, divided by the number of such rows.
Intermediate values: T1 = 0.99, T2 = 1.04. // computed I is 1.03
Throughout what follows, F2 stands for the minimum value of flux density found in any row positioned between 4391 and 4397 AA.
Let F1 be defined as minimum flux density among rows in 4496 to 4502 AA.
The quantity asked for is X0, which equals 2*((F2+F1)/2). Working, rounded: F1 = 9.58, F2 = 9.08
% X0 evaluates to 18.7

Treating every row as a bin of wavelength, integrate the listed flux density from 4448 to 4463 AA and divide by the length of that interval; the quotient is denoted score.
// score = 9.2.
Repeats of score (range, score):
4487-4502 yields 10.0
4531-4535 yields 10.1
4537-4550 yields 10.1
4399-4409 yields 9.4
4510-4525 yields 10.4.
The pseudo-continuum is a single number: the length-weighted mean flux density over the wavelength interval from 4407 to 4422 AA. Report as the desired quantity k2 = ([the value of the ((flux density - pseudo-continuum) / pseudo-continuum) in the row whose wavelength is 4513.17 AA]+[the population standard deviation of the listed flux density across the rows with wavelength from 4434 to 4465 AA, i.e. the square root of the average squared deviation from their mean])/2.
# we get 0.37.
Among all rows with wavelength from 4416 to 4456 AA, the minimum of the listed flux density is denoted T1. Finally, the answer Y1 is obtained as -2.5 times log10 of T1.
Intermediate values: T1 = 8.05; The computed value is -2.26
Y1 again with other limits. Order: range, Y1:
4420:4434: -2.26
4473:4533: -2.40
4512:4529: -2.40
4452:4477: -2.29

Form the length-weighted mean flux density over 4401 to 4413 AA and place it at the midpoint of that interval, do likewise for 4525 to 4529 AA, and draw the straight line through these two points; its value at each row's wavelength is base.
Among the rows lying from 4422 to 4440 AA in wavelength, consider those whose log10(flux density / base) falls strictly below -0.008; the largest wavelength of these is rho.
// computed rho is 4434.88 AA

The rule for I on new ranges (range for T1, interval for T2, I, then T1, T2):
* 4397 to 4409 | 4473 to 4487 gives 1.00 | 0.98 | 1.03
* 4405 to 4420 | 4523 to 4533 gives 0.99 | 0.98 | 1.00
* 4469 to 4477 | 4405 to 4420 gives 1.00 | 1.02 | 0.98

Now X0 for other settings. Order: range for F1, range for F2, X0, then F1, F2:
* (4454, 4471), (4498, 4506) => 17.8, 8.24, 9.58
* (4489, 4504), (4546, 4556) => 18.7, 9.2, 9.47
